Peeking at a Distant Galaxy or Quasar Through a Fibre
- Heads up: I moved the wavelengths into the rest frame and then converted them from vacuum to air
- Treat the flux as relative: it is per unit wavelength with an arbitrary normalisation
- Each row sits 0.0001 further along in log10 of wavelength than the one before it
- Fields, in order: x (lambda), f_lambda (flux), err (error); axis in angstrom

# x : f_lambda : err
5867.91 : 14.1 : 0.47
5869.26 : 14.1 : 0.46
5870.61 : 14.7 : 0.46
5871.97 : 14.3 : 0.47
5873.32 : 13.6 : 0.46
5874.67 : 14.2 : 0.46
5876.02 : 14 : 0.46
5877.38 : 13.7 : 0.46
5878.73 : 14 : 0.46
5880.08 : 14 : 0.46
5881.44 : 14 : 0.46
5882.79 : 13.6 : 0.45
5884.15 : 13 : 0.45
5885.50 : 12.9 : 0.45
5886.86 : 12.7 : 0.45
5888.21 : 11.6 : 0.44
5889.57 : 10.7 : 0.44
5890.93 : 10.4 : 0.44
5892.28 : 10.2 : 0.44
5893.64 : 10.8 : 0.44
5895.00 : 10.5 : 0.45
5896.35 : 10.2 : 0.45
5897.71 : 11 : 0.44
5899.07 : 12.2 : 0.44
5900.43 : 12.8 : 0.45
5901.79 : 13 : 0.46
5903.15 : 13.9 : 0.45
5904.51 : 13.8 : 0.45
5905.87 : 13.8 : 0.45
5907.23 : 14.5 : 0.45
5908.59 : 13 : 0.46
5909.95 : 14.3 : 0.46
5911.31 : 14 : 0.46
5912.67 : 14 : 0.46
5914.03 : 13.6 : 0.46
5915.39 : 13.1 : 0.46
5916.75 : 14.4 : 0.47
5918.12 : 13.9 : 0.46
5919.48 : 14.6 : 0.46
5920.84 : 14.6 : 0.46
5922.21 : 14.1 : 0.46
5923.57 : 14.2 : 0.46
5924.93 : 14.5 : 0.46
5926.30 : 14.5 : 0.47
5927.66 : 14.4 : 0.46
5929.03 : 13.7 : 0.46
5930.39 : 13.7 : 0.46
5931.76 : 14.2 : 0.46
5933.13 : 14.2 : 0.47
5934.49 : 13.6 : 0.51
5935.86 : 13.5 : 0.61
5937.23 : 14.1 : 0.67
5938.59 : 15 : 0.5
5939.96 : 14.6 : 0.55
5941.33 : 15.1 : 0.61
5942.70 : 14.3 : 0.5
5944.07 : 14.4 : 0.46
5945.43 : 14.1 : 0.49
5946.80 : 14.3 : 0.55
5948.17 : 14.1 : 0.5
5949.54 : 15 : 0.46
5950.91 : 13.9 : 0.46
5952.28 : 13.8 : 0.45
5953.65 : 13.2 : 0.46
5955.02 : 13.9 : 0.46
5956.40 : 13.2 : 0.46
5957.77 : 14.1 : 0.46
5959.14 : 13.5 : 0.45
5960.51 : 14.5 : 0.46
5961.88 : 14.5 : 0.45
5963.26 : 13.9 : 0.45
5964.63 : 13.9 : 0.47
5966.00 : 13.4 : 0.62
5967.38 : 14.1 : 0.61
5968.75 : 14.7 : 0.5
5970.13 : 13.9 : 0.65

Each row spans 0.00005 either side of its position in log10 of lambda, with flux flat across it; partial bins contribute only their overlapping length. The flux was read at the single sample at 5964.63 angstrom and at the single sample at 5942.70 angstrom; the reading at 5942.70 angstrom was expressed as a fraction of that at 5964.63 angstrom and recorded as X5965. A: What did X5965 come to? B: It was 1.03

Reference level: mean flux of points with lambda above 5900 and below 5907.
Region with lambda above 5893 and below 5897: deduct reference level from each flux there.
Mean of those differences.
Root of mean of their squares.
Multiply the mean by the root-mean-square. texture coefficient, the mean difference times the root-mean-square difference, -9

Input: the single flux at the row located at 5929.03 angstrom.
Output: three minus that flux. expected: -10.7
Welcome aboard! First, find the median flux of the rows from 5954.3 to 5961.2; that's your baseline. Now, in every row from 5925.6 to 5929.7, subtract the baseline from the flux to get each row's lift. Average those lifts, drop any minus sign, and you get 0.30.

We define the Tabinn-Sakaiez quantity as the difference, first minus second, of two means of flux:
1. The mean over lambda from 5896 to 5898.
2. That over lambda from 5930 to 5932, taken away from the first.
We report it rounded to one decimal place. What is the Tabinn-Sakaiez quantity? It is -3.3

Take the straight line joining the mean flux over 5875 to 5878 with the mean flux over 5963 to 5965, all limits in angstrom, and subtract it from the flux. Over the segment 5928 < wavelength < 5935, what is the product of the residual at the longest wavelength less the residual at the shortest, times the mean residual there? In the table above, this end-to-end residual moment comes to 0.00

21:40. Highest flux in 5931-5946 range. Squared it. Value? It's 228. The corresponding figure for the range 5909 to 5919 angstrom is 207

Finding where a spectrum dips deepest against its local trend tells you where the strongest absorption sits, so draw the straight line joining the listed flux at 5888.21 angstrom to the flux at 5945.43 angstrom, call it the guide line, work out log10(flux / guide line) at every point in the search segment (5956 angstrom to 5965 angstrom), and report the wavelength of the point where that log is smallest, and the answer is 5956.40 angstrom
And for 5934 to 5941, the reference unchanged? 5935.86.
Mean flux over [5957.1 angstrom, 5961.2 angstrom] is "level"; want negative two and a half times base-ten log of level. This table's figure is -2.87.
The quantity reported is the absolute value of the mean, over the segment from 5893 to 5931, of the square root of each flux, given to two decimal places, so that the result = 3.66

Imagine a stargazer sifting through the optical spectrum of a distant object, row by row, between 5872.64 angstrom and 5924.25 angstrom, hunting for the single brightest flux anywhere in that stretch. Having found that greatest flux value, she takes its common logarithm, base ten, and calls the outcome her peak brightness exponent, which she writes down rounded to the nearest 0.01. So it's 1.16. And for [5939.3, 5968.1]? 1.18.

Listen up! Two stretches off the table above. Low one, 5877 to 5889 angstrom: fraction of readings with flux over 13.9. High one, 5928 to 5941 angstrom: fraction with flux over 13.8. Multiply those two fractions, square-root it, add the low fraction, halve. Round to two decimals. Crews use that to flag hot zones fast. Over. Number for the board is 0.38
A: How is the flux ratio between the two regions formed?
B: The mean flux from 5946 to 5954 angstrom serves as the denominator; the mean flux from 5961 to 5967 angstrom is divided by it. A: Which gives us 0.99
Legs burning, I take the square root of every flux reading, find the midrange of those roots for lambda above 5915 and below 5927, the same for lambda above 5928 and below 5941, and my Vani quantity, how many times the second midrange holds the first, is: 1.01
